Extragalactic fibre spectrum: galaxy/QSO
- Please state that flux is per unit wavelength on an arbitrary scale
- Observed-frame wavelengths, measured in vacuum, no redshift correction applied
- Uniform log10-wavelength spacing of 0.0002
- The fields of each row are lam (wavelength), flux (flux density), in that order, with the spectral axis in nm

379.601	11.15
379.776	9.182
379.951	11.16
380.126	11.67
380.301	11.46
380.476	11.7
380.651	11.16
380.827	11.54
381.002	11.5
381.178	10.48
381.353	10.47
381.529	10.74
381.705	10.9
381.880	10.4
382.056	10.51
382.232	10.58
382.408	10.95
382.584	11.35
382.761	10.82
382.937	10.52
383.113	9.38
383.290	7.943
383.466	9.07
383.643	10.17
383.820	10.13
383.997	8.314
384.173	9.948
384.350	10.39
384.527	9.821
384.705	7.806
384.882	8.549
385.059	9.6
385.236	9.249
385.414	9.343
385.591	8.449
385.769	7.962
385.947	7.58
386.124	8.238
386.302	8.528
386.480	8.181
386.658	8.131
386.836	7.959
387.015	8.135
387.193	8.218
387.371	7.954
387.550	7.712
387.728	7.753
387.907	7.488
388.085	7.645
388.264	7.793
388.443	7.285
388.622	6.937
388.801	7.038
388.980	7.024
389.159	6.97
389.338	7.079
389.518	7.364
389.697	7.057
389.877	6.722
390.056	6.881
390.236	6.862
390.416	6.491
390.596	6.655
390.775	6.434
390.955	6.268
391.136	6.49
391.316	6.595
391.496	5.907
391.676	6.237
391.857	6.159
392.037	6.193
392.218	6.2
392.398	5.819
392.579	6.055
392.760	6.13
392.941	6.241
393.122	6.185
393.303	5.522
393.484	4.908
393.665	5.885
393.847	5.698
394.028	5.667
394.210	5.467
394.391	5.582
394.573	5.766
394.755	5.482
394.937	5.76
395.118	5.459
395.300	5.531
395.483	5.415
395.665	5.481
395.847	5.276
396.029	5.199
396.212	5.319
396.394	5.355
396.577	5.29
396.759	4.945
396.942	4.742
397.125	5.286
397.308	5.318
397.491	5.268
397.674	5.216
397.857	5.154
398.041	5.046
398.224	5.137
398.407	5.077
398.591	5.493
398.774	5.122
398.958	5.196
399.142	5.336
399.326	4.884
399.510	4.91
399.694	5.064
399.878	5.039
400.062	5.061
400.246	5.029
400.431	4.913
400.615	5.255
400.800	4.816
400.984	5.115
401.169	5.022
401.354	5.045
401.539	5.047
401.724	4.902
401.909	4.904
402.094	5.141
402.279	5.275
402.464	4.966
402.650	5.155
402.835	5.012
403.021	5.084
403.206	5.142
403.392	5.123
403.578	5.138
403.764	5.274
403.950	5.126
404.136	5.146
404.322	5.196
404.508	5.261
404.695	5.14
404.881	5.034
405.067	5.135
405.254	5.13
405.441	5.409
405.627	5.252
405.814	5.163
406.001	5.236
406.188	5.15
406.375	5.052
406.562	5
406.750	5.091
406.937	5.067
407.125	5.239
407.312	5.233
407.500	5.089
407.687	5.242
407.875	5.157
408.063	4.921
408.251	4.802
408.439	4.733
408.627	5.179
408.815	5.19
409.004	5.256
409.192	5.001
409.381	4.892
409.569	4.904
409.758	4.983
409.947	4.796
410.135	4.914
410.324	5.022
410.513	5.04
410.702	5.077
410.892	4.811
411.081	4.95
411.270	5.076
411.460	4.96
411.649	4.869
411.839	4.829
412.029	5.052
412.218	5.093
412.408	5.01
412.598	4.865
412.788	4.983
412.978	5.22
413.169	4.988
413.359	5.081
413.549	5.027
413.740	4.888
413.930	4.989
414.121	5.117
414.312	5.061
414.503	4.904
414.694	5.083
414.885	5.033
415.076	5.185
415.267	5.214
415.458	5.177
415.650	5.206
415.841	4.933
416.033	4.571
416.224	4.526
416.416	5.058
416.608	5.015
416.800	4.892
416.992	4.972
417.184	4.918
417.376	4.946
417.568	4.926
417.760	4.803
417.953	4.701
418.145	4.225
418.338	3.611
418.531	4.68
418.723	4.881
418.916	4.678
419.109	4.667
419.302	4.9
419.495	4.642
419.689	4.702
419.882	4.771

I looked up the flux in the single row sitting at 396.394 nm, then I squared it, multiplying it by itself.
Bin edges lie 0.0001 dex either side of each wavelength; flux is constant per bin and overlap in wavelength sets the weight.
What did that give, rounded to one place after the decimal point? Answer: 28.7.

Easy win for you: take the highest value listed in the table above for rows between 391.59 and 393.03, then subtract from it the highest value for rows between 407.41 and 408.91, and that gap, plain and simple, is 1.0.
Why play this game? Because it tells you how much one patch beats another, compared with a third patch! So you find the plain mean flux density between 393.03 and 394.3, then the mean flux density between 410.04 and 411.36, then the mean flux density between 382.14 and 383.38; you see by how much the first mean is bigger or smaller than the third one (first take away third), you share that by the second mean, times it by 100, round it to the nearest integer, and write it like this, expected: -92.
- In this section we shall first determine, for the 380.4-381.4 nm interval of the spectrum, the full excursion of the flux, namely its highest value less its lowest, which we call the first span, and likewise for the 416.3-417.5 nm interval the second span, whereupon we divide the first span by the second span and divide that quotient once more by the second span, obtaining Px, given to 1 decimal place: 44.6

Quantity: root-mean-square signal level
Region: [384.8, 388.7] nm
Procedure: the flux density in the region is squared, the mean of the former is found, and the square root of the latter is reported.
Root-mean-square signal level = 8.15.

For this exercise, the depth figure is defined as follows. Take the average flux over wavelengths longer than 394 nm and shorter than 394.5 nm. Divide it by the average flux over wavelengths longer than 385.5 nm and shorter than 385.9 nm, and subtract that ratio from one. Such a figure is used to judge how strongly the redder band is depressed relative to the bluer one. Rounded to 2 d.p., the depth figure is 0.32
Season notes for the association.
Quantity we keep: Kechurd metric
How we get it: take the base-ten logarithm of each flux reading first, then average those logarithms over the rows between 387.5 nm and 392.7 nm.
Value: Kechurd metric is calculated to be 0.83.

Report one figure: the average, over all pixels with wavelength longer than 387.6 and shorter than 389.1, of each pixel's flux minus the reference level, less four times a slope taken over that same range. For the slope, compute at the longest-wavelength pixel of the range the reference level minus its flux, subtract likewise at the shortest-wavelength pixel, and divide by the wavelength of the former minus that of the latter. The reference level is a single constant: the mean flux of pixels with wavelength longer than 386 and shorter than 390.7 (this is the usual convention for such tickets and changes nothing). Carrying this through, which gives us -2.42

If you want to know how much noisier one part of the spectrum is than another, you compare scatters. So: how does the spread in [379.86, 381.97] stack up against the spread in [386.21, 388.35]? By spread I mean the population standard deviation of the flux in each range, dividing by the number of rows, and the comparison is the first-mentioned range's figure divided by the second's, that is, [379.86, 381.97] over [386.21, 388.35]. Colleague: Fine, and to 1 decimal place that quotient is 1.7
